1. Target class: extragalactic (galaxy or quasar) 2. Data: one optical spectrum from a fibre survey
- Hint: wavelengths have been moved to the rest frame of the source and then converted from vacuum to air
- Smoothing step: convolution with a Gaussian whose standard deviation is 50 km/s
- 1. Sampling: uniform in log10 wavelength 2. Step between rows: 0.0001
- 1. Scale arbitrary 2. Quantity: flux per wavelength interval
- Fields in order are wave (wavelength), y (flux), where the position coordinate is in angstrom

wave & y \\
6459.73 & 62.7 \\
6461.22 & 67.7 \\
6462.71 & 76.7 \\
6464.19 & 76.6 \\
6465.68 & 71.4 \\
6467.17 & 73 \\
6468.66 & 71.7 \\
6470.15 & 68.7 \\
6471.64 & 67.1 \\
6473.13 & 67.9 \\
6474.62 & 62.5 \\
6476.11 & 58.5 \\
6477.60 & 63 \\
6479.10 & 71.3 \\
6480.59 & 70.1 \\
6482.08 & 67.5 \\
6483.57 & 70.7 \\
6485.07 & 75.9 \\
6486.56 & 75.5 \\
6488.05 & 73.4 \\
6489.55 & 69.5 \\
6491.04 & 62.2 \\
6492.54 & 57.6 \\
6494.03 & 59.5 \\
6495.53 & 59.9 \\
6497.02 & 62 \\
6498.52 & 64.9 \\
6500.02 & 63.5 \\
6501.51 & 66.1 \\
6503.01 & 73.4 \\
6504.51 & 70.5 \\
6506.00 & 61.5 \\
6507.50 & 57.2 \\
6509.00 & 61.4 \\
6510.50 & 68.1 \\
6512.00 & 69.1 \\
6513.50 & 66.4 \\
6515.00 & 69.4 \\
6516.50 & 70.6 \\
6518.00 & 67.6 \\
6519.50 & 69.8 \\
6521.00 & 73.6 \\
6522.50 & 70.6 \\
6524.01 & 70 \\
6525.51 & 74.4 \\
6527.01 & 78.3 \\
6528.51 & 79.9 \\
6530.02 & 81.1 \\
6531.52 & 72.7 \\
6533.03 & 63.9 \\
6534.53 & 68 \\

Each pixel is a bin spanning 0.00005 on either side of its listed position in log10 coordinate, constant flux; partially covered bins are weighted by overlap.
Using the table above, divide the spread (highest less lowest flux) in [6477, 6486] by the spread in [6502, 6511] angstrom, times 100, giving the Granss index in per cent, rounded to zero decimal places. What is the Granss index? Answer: 80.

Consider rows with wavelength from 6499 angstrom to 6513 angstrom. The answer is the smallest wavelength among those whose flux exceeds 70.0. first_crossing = 6503.01 angstrom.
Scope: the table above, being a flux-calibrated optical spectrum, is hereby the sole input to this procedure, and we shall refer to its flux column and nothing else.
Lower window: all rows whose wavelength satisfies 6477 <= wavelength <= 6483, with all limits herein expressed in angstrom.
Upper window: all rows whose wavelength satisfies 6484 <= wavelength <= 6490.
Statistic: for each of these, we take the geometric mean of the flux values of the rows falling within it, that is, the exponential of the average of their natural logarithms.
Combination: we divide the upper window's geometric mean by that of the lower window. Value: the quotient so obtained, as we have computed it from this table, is 1.08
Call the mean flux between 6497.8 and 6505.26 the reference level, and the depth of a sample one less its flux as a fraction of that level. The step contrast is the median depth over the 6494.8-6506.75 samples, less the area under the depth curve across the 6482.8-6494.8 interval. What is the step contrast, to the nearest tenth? 0.1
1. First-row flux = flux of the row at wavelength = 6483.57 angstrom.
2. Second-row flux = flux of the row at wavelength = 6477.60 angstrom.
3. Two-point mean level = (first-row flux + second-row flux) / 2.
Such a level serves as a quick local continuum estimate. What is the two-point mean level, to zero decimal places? 67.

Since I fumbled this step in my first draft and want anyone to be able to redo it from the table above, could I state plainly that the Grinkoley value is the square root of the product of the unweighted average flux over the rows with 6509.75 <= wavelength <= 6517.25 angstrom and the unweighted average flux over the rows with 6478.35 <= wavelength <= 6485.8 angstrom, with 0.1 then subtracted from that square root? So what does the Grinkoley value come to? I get 69.8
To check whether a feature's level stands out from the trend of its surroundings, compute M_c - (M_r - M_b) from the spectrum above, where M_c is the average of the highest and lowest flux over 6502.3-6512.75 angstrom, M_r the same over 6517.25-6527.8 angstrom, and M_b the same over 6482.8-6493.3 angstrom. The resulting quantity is 59.1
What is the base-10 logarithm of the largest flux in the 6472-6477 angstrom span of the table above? 1.83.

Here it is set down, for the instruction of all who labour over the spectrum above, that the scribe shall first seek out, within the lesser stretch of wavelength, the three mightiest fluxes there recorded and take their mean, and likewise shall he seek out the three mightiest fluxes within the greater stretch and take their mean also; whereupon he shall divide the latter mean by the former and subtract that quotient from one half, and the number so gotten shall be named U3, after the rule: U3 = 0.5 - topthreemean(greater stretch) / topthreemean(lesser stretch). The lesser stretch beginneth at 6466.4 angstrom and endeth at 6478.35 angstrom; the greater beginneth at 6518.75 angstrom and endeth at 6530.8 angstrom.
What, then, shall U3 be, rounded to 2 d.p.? -0.62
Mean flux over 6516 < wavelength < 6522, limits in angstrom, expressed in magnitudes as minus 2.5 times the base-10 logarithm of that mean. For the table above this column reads -4.62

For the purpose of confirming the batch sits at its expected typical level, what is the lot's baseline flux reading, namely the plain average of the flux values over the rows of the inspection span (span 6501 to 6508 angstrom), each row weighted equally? 66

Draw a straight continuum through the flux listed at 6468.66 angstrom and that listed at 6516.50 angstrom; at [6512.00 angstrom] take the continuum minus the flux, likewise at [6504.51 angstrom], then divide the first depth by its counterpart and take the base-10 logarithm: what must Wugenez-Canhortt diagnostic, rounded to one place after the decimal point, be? 0.6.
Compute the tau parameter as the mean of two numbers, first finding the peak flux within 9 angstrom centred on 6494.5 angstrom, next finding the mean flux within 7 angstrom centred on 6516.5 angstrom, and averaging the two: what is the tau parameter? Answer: 67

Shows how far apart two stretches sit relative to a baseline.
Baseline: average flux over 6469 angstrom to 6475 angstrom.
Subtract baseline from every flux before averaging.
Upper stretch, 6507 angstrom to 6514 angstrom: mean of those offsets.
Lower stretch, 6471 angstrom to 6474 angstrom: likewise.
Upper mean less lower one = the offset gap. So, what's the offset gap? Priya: -3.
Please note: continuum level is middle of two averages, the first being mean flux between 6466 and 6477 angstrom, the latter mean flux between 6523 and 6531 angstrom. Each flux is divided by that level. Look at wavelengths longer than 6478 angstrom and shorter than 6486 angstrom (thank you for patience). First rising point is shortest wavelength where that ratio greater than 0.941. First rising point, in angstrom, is 6479.10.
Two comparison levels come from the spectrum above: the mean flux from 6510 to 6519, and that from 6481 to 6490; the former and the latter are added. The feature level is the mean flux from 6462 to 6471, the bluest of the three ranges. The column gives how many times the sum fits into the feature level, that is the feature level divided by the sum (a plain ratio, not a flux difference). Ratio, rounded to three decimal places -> 0.519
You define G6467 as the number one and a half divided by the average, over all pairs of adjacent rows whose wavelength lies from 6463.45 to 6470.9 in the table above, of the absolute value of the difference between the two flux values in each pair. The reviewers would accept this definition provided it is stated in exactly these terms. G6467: 0.54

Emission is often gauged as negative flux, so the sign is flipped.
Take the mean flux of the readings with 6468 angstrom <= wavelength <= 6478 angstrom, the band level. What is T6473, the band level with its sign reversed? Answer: -66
